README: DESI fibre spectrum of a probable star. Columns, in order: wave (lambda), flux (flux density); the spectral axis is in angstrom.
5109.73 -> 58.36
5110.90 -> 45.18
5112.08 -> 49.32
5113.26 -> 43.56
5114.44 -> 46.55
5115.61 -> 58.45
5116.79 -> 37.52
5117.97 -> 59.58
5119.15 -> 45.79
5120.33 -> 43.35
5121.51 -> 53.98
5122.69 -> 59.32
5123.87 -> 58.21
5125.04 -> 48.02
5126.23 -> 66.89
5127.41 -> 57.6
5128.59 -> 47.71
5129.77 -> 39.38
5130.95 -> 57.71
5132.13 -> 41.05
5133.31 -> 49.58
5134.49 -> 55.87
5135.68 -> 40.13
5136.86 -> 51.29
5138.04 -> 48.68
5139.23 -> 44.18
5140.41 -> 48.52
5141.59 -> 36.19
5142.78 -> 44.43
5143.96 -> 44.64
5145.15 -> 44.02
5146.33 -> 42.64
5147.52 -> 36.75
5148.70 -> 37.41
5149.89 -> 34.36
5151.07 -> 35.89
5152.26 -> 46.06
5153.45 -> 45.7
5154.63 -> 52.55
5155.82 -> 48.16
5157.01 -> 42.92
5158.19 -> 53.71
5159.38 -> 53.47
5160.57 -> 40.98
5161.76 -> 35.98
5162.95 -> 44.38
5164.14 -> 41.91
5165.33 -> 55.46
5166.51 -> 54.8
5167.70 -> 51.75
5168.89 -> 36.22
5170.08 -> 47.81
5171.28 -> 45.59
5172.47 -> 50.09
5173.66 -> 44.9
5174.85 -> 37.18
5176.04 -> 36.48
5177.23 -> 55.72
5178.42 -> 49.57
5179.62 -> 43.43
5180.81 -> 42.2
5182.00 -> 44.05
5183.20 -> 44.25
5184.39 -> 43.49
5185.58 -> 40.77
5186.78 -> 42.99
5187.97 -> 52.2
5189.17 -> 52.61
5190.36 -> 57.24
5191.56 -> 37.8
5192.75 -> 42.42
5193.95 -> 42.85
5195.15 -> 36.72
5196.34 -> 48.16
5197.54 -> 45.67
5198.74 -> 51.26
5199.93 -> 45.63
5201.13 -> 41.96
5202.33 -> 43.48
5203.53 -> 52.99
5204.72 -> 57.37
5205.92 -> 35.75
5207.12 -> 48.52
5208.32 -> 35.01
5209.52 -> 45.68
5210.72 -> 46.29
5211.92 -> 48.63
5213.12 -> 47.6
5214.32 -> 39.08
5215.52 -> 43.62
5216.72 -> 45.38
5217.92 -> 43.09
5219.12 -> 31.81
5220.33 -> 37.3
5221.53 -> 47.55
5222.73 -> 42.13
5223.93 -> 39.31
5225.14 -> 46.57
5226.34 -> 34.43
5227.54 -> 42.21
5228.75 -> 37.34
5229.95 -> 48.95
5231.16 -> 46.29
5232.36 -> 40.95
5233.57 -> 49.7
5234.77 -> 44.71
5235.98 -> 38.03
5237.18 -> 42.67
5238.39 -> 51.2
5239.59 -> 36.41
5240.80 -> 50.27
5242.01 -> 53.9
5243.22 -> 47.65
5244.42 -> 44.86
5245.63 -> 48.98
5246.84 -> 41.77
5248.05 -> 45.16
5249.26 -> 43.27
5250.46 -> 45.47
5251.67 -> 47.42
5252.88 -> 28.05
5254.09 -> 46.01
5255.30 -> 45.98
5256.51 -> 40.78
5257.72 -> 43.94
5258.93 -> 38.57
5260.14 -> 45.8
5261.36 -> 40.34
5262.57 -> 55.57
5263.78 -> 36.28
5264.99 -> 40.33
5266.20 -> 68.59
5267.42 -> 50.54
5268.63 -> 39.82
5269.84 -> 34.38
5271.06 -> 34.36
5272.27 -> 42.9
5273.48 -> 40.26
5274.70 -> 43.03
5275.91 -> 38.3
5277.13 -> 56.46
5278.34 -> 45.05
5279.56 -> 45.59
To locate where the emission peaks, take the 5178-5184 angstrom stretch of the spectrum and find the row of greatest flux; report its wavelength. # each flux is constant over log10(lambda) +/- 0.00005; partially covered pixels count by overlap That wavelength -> 5178.42 angstrom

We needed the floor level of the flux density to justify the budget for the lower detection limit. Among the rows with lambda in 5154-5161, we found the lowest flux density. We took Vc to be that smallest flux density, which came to 40.98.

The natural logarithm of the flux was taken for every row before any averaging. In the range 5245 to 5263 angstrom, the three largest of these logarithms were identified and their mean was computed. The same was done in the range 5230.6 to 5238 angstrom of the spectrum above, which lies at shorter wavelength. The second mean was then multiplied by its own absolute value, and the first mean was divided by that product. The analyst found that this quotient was 0.265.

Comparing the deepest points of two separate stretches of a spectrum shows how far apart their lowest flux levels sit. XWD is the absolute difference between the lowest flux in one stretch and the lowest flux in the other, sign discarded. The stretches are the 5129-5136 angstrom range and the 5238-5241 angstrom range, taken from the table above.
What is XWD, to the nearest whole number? 3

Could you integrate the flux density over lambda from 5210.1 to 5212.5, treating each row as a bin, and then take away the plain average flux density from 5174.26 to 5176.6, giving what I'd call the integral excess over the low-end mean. 77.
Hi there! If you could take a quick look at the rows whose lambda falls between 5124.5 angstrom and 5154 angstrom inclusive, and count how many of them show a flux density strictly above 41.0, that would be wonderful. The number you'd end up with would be 18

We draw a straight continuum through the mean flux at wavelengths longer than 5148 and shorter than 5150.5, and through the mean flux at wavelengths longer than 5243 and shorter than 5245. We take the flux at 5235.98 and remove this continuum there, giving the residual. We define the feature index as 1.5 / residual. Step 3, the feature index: -0.2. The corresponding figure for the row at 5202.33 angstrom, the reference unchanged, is 0.8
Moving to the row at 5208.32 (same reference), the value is -0.2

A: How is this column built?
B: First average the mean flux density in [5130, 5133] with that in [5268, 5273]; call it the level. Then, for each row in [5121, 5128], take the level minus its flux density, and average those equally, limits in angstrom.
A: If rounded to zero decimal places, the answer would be -14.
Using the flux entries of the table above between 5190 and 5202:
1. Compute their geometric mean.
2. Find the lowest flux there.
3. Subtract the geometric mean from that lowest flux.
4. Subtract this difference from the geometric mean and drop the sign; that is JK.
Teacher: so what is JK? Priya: 52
